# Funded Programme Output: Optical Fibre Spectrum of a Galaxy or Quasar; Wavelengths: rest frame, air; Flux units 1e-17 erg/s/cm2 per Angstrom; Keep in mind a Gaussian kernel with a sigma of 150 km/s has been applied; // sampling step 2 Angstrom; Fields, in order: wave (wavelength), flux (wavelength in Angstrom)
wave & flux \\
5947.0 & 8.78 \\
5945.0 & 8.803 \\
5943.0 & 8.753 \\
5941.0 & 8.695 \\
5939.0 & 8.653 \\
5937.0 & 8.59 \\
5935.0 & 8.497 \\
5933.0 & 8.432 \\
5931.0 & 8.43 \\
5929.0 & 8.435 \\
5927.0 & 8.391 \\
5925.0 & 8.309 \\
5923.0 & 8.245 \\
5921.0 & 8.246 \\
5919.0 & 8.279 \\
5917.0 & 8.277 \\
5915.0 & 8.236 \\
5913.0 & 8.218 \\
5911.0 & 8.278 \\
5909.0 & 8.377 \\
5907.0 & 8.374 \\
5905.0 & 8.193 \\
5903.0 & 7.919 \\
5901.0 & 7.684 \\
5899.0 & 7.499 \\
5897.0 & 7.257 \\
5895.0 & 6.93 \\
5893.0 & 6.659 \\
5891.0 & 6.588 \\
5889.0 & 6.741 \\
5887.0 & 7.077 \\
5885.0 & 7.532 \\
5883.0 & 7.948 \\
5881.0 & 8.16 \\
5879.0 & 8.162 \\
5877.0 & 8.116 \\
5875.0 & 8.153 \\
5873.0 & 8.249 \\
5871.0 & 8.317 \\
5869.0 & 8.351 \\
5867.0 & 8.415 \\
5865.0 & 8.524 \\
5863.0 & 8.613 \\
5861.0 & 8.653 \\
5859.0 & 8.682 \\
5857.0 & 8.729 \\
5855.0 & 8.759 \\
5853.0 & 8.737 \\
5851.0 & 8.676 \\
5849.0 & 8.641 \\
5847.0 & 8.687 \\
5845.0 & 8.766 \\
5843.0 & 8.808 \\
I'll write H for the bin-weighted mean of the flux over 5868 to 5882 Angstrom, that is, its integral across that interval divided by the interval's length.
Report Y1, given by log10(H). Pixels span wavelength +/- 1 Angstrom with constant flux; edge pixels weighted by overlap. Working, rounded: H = 8.22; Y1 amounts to 0.9146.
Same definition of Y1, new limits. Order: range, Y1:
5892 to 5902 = 0.8577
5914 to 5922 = 0.9170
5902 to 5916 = 0.9153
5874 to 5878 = 0.9103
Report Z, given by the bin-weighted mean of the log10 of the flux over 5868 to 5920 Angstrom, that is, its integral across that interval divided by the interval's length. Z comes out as 0.892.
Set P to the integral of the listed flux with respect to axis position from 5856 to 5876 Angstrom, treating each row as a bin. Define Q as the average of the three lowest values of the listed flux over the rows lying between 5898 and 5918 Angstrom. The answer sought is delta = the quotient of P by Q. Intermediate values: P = 169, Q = 7.7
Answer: 22.0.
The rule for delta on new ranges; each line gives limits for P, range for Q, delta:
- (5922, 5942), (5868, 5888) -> 22.5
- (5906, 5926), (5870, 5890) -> 23.3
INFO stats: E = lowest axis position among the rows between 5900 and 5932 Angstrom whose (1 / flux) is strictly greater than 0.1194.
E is 5901.0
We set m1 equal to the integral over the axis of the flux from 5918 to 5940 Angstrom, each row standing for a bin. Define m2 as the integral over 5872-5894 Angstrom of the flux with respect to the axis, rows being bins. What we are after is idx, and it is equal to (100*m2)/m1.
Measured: 90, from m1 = 185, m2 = 167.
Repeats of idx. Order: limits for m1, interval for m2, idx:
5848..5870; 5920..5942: 98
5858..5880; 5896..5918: 96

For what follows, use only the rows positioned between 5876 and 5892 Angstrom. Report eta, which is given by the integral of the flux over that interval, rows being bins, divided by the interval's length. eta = 7.54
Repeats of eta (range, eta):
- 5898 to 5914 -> 8.07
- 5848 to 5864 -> 8.69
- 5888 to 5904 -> 7.16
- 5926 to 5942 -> 8.52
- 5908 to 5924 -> 8.27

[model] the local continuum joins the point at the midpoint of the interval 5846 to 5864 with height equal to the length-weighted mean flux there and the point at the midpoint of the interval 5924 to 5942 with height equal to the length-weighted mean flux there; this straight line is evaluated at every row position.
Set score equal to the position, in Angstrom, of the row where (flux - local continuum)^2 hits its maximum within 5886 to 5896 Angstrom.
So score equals 5891.0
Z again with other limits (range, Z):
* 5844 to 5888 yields 0.922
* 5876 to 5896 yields 0.867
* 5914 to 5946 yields 0.927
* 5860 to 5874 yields 0.927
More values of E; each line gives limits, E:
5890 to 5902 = 5891.0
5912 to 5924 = 5913.0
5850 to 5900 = 5869.0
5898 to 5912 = 5899.0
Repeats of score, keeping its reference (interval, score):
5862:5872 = 5871.0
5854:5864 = 5855.0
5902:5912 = 5903.0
